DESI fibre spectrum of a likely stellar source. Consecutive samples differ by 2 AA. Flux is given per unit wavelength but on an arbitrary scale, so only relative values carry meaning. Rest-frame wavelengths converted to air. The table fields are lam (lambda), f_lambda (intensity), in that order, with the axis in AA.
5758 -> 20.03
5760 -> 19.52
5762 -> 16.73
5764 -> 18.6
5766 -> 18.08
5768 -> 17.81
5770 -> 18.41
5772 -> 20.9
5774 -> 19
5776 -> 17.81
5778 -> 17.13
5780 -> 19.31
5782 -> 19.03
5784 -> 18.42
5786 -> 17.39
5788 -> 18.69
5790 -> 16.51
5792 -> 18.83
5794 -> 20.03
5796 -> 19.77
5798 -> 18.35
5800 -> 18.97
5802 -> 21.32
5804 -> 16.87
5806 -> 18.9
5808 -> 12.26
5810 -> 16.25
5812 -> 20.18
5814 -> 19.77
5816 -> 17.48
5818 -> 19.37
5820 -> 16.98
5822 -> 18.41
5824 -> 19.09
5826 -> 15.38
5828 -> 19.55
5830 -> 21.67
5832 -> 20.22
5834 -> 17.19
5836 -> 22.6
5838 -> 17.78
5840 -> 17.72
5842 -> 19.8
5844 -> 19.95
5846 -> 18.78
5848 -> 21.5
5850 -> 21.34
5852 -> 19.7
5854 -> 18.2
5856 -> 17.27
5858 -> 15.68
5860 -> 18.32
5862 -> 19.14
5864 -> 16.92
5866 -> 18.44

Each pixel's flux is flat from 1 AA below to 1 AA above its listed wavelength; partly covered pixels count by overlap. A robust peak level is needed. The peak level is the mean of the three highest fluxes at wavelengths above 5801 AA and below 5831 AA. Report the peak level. 21.1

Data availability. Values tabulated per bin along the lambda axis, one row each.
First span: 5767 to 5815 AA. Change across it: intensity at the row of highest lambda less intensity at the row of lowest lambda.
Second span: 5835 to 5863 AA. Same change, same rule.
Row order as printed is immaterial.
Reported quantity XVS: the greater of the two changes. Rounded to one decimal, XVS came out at 2.0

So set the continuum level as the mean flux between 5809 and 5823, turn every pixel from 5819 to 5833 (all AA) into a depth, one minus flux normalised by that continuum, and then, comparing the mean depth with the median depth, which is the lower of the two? -0.040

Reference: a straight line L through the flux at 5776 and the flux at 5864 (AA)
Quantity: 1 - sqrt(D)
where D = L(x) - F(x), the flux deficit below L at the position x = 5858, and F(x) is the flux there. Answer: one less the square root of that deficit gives -0.1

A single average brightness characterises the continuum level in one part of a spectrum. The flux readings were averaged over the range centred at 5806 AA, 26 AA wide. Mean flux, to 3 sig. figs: 18.4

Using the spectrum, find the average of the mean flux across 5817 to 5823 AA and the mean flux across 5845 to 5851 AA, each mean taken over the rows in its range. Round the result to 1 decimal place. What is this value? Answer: 19.4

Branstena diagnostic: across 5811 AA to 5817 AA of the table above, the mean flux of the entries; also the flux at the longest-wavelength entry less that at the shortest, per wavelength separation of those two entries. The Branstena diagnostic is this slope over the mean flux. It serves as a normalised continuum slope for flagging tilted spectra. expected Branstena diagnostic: -0.035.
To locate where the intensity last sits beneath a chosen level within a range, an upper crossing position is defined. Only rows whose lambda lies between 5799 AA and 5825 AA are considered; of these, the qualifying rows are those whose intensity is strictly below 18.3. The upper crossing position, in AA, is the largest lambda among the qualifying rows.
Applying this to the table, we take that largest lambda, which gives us 5820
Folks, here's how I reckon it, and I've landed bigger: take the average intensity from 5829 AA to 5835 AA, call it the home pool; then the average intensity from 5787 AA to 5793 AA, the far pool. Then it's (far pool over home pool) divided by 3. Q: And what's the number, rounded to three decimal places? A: 0.305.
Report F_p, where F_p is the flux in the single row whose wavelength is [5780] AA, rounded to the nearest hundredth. 19.31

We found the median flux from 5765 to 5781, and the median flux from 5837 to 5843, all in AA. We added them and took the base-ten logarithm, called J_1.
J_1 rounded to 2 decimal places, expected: 1.56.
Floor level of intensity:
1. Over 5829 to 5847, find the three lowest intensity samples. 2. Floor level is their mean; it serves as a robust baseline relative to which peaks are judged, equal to 17.6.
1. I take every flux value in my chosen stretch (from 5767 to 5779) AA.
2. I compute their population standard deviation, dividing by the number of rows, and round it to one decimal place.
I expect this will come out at 1.2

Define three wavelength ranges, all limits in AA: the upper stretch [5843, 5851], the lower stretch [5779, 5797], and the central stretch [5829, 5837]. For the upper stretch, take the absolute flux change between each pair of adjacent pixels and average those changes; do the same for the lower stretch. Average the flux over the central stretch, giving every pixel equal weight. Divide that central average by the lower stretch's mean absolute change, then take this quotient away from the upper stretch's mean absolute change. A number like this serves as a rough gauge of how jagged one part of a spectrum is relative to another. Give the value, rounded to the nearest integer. -16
